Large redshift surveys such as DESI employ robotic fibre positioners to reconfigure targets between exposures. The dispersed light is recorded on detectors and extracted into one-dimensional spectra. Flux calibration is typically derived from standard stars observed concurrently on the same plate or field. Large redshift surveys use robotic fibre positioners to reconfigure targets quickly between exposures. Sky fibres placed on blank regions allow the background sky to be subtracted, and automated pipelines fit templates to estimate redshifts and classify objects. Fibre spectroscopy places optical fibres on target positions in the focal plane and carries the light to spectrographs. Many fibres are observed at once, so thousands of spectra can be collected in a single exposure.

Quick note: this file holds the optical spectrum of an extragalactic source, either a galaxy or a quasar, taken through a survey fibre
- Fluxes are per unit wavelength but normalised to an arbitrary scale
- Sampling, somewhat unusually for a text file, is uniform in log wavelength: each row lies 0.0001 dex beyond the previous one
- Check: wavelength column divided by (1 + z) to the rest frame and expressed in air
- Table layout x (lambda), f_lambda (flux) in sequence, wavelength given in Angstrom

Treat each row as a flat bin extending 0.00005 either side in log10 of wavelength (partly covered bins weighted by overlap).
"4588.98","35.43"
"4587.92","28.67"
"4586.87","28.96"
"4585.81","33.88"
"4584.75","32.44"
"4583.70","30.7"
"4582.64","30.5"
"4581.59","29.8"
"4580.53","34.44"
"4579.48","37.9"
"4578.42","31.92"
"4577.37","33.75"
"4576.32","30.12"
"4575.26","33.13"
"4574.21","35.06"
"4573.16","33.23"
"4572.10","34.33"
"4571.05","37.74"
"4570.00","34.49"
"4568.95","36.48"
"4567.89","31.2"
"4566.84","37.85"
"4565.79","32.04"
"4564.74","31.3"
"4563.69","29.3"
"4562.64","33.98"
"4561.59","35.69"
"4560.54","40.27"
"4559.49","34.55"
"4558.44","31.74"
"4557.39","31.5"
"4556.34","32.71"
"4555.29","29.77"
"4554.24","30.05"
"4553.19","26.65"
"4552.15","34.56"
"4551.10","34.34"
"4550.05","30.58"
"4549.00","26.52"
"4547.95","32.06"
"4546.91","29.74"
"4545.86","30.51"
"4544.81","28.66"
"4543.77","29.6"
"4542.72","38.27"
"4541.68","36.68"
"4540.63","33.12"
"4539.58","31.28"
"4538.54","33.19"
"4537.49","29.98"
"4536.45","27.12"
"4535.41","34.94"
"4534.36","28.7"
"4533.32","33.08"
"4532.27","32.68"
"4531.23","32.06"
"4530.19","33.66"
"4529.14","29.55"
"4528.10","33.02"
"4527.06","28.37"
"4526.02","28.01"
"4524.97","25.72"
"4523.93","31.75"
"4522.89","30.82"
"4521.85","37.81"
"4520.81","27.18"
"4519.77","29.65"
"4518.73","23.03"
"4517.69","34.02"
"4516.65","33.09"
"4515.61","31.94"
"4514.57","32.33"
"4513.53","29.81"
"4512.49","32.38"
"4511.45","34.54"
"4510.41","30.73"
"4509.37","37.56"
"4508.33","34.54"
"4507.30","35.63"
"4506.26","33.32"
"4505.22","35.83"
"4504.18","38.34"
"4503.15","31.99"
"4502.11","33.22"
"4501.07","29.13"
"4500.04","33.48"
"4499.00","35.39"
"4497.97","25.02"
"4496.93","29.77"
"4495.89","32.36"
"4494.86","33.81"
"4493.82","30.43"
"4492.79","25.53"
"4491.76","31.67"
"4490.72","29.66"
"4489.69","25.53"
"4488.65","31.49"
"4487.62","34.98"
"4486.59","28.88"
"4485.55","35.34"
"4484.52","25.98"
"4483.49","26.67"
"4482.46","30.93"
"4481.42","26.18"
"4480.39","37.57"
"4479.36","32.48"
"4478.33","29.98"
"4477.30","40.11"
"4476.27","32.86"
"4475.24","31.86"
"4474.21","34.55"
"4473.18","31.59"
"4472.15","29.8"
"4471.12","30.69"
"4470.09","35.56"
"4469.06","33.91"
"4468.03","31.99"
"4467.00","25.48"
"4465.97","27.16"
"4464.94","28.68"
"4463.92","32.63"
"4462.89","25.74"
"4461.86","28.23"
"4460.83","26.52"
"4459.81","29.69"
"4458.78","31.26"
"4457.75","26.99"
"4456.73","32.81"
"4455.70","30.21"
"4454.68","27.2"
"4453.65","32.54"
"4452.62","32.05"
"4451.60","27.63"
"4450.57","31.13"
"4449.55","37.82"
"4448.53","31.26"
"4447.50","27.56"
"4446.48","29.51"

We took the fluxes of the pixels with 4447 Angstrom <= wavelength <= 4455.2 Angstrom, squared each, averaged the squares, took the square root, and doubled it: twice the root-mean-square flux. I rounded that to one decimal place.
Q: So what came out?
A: 62.2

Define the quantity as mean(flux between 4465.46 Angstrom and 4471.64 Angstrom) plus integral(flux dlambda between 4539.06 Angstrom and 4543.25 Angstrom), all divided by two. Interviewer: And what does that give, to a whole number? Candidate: 88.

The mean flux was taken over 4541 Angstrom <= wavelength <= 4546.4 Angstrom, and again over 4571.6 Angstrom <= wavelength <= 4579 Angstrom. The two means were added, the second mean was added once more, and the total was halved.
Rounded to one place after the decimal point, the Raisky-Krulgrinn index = 49.4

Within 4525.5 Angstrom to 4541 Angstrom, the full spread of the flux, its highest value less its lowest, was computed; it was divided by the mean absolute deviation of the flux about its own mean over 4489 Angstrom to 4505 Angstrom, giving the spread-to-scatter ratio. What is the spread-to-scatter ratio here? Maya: 2.7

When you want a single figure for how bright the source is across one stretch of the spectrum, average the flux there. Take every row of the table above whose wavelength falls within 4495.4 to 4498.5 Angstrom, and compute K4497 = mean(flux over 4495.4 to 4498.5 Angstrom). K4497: 29.0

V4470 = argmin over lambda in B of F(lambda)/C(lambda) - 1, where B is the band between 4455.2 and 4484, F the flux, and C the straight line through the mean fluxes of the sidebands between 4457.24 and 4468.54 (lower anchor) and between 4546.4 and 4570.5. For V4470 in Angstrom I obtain 4467.00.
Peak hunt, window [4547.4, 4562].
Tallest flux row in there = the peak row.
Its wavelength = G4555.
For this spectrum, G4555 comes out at 4560.54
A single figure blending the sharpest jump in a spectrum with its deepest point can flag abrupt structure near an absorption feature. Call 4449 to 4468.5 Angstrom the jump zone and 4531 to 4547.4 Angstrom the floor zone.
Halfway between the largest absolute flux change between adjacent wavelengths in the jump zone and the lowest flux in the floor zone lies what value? 17.0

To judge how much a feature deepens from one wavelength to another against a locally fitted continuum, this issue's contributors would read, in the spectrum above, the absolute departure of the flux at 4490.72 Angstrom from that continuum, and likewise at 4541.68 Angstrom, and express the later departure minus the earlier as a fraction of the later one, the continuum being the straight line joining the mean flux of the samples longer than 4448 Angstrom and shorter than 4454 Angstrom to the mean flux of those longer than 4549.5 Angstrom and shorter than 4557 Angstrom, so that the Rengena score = 0.6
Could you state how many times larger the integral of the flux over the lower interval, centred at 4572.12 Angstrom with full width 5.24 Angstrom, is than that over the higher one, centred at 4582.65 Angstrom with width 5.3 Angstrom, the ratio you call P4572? 1.10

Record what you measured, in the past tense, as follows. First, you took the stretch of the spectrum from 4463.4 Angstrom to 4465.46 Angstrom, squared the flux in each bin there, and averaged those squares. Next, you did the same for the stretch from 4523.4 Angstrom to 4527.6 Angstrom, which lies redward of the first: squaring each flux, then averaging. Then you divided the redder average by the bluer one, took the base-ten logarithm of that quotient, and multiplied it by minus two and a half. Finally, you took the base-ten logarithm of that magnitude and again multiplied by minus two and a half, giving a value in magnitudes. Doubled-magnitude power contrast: 2.0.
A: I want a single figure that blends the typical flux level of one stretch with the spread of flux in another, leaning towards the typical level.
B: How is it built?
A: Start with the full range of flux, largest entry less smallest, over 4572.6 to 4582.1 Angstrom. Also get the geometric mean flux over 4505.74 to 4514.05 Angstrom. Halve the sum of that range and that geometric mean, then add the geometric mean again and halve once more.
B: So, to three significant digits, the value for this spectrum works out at 27.1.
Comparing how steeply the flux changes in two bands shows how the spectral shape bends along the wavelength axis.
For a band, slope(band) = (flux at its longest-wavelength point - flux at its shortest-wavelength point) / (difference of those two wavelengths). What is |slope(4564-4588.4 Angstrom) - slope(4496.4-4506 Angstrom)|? 0.84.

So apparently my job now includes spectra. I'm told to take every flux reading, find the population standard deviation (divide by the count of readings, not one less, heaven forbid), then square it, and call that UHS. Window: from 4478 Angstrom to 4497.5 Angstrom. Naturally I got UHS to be 11.7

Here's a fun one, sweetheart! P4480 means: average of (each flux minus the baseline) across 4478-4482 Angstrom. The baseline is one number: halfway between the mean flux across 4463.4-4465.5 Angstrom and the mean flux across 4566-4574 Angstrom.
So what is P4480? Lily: -1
